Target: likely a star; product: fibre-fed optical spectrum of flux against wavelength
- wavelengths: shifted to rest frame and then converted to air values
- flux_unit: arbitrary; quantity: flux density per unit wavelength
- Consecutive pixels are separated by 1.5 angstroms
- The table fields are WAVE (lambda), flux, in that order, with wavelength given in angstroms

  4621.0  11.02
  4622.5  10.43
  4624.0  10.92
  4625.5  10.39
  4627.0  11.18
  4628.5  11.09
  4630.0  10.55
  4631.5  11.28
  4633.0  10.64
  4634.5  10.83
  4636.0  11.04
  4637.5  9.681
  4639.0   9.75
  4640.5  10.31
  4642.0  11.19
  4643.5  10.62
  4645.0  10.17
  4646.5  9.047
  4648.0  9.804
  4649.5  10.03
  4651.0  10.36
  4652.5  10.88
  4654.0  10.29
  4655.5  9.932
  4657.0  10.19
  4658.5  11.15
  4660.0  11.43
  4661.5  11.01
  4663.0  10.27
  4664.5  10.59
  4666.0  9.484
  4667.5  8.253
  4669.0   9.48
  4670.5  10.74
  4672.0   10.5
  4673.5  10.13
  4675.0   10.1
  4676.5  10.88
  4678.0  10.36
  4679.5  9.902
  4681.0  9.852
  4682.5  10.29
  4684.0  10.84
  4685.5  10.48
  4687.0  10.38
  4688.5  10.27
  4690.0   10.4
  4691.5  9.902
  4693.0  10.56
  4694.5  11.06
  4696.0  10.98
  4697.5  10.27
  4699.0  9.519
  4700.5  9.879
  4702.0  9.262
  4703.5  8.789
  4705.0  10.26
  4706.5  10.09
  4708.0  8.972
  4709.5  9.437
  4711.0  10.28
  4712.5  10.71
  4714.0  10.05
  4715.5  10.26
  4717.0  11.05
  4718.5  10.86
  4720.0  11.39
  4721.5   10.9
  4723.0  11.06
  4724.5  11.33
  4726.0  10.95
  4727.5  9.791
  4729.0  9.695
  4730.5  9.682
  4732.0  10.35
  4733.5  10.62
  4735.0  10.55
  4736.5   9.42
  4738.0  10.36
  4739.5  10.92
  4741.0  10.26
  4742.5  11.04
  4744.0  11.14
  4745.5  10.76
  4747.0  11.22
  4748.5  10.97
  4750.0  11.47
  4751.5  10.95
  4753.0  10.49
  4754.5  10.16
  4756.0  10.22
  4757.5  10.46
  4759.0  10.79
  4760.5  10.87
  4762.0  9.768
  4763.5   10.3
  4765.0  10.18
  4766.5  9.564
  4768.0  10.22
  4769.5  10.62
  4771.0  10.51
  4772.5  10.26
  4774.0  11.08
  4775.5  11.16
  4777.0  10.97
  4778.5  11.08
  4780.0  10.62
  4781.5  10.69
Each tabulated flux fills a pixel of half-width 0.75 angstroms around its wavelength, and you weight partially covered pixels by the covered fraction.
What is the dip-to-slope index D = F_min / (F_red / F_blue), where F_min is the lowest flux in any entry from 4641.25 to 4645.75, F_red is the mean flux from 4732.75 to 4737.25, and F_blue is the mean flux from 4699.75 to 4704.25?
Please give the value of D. 9.3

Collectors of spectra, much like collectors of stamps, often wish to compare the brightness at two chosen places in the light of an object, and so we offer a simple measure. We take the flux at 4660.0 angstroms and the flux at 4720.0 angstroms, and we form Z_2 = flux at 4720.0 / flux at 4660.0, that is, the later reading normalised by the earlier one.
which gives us 1.00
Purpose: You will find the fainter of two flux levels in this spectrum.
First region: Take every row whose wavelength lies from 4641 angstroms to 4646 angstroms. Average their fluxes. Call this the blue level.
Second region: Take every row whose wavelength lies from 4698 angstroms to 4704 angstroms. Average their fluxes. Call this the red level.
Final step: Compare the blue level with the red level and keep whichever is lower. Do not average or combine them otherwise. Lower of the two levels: 9.4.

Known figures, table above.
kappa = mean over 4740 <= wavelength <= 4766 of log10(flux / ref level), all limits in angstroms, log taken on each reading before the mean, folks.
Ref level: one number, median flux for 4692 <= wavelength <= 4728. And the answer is 0.015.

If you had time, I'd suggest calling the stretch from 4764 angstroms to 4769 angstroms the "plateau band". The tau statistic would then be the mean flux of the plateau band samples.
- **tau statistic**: 10.0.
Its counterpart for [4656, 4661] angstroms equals 10.9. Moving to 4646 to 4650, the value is 9.6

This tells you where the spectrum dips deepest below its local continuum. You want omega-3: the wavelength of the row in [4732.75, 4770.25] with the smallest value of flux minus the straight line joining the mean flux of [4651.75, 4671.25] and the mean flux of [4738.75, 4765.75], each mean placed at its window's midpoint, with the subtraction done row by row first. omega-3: 4736.5 angstroms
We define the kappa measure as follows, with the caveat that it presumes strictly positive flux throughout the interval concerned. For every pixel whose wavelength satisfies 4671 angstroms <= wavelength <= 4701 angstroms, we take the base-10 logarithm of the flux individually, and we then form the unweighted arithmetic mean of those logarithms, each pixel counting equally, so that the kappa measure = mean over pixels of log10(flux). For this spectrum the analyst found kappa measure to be 1.014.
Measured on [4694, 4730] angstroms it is 1.011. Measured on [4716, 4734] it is 1.026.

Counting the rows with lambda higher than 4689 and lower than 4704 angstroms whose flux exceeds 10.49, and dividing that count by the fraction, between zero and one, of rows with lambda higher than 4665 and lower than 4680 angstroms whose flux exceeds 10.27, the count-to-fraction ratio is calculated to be 7.5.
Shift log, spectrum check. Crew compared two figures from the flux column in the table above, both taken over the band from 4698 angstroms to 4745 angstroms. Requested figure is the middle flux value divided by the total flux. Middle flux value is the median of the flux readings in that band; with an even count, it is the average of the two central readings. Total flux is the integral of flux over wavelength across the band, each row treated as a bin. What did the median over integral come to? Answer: 0.02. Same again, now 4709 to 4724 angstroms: 0.07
